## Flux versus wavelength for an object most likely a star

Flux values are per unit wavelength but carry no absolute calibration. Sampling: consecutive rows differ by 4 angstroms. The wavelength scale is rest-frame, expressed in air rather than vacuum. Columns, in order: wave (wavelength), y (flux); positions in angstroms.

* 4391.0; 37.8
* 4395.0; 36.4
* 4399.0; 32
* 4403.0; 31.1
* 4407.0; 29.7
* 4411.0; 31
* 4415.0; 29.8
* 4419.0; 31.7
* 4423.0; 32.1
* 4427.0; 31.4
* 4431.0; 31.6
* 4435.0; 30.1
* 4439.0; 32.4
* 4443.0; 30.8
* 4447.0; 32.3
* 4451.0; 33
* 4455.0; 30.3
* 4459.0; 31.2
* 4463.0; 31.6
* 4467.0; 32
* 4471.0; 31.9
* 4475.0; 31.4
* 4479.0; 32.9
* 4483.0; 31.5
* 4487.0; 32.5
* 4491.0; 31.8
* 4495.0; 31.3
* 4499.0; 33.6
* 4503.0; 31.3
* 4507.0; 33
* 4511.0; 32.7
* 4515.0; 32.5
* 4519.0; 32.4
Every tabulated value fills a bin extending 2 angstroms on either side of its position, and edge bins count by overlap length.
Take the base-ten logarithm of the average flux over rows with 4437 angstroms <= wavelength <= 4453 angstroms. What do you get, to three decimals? 1.507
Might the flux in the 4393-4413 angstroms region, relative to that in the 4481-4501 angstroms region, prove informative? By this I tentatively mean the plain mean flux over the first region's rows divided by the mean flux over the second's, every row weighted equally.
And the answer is 1.00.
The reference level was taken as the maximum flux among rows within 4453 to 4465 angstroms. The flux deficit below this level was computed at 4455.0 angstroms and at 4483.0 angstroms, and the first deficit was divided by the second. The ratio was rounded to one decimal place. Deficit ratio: 13.0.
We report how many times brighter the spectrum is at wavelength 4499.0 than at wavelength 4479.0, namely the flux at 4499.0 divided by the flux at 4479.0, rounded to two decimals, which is 1.02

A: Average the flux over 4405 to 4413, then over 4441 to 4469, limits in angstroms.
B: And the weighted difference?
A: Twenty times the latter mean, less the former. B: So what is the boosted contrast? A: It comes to 602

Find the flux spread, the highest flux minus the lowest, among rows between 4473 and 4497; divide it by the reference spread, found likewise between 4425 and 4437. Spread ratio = 1.1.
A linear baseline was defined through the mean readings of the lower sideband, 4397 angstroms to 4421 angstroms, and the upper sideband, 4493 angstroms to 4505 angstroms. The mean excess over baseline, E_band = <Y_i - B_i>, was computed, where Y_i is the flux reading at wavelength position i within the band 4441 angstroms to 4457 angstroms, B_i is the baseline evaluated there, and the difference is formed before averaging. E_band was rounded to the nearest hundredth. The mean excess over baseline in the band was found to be 0.19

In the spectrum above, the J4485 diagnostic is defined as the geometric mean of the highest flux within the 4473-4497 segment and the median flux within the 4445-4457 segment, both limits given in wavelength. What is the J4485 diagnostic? 32.6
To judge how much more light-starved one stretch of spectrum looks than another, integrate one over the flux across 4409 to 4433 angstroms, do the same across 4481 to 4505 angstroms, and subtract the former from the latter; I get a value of -0.018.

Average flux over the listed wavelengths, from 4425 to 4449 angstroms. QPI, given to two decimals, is 31.43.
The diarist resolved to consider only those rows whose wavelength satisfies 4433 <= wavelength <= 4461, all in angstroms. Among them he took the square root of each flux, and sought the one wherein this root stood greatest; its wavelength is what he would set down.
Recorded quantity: 4451.0 angstroms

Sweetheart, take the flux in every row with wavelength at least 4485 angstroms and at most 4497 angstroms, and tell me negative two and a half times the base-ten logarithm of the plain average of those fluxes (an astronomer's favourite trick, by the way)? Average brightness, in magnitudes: -3.76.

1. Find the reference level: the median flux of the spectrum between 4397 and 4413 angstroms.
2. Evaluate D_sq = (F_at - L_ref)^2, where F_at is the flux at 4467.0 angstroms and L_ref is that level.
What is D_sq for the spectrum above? 0.9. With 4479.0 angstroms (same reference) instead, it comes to 3.4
